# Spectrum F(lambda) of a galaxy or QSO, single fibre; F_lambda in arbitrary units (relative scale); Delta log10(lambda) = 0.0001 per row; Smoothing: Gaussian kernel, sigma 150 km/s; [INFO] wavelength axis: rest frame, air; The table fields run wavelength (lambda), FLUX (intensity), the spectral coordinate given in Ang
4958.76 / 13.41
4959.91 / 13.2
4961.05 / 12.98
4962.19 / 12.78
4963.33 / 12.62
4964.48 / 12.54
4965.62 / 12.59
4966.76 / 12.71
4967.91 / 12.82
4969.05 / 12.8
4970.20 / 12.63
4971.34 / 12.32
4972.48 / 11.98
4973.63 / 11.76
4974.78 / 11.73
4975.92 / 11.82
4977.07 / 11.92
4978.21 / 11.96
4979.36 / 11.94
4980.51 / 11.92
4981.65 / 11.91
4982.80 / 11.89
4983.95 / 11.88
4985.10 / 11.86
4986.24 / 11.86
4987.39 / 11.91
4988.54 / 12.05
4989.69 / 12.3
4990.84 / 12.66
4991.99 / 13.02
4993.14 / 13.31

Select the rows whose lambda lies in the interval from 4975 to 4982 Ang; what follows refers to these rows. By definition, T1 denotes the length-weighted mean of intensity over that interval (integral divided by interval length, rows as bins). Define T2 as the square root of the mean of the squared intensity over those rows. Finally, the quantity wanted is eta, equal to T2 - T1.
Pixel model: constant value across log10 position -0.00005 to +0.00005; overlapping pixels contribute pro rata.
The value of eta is -0.004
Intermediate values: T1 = 11.9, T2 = 11.9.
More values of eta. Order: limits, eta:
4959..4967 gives -0.025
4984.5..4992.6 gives 0.005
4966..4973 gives -0.011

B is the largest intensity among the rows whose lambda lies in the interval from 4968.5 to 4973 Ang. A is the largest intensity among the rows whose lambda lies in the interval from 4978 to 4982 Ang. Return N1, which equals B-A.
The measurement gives 0.8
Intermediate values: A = 11.96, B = 12.8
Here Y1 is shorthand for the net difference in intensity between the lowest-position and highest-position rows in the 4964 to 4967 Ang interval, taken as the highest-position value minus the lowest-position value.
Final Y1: 0.2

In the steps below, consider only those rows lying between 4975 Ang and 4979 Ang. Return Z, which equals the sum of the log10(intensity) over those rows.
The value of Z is 3.23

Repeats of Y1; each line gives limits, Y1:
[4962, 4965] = -0.2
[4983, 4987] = 0.0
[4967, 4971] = -0.2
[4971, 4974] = -0.6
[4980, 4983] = 0.0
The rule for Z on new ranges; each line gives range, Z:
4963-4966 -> 3.30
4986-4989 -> 3.23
